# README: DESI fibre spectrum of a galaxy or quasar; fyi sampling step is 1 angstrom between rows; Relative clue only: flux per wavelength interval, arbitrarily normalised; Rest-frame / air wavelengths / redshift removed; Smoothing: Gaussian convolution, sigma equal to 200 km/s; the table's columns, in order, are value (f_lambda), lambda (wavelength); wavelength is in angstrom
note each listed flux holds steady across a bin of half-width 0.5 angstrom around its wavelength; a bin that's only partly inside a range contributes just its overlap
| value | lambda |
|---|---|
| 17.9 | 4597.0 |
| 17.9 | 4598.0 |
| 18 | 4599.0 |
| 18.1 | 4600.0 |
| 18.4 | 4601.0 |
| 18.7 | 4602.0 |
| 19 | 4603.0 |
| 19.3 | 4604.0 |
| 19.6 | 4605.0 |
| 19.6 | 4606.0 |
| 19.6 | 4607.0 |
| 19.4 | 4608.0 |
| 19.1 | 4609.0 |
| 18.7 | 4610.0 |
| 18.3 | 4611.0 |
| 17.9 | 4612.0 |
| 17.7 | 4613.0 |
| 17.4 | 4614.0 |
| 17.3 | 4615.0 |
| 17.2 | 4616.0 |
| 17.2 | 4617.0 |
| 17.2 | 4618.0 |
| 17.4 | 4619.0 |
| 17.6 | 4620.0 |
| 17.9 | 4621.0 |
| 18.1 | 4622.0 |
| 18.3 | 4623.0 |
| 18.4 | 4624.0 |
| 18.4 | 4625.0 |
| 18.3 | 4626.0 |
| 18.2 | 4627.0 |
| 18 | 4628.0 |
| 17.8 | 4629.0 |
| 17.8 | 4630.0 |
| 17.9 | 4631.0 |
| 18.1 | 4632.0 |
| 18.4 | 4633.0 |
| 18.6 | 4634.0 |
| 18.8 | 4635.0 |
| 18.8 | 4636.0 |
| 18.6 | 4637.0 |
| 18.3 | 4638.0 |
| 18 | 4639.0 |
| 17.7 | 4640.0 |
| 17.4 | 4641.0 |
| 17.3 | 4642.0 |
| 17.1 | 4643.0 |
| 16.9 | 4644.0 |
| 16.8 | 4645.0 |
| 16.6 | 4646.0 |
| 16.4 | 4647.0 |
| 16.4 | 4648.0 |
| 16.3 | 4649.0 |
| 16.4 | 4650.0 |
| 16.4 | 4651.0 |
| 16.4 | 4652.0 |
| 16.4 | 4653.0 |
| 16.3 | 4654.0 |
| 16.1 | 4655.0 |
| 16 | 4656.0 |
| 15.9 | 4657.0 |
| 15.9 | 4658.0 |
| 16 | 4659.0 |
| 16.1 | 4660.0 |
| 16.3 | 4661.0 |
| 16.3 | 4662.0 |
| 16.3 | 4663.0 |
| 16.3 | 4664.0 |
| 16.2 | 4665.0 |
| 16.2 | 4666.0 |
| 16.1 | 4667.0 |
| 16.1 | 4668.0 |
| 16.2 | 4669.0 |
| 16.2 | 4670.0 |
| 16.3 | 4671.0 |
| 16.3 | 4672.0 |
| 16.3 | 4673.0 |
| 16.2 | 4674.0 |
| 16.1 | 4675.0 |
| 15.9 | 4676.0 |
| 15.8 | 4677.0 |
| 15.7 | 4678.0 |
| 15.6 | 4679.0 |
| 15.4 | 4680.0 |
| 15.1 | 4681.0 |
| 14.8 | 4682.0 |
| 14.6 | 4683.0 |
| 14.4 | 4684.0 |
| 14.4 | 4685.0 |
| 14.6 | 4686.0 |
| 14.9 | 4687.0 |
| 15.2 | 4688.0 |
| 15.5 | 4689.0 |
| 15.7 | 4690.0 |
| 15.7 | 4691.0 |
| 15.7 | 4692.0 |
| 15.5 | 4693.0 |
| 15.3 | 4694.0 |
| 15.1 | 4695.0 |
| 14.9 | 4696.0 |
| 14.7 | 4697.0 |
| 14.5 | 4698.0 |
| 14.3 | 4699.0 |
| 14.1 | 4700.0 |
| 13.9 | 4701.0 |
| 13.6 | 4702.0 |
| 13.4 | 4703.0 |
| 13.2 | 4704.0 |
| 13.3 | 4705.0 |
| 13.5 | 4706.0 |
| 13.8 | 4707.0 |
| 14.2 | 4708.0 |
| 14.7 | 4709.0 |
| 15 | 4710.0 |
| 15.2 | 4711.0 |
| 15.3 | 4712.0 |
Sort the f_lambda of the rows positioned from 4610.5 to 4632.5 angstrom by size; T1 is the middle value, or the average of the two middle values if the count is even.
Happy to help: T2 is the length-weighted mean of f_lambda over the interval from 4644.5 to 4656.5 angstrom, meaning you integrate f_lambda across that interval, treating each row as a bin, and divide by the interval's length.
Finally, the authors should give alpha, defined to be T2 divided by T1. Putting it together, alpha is 0.91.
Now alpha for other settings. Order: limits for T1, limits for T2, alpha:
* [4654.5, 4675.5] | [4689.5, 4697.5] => 0.95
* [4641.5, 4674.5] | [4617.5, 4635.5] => 1.11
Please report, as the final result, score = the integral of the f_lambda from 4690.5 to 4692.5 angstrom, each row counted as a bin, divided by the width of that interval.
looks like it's 15.7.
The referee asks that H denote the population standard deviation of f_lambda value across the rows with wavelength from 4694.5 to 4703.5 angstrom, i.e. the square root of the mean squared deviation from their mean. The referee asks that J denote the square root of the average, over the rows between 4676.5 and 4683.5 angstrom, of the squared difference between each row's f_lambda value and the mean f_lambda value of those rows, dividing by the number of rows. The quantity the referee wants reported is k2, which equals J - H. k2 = -0.1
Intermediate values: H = 0.55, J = 0.43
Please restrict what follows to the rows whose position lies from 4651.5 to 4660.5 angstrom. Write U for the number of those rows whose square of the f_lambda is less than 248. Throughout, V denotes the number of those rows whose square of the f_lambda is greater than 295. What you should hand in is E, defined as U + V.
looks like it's 0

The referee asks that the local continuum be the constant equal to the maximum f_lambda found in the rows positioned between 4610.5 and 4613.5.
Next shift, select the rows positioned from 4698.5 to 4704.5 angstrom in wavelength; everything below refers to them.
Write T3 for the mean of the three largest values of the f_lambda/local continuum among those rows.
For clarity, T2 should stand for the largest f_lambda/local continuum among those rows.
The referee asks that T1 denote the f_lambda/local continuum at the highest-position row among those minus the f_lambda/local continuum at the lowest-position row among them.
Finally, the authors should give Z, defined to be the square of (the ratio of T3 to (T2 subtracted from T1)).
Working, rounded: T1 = -0.060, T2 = 0.78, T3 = 0.77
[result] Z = 0.84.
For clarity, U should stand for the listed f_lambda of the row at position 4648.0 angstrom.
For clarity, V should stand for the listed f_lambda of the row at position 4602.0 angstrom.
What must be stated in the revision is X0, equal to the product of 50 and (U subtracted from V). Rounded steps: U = 16.4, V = 18.7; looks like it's 115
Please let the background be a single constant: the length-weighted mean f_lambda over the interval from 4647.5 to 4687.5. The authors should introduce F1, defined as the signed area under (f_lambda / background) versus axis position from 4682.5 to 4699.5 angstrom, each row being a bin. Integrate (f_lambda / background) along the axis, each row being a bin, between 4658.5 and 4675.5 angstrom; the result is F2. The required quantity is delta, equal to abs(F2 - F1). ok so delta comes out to 1.3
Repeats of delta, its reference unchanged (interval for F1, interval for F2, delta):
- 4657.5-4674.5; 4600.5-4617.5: 2.5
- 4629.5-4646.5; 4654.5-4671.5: 1.8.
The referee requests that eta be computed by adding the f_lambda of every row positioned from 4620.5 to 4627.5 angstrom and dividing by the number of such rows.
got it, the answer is 18.2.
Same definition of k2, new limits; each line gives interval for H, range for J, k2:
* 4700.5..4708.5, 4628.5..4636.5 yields 0.1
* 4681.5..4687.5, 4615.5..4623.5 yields 0.2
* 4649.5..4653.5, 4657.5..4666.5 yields 0.1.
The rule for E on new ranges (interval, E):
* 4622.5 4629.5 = 7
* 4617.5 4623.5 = 6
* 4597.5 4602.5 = 5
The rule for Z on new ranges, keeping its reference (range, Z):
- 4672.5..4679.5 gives 0.91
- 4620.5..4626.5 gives 1.04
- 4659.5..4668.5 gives 1.00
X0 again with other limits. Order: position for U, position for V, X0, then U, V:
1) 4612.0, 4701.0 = -200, 17.9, 13.9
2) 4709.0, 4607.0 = 245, 14.7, 19.6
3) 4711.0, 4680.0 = 10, 15.2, 15.4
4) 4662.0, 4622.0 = 90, 16.3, 18.1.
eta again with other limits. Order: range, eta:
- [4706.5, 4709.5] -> 14.2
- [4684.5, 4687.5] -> 14.6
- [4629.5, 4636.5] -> 18.3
